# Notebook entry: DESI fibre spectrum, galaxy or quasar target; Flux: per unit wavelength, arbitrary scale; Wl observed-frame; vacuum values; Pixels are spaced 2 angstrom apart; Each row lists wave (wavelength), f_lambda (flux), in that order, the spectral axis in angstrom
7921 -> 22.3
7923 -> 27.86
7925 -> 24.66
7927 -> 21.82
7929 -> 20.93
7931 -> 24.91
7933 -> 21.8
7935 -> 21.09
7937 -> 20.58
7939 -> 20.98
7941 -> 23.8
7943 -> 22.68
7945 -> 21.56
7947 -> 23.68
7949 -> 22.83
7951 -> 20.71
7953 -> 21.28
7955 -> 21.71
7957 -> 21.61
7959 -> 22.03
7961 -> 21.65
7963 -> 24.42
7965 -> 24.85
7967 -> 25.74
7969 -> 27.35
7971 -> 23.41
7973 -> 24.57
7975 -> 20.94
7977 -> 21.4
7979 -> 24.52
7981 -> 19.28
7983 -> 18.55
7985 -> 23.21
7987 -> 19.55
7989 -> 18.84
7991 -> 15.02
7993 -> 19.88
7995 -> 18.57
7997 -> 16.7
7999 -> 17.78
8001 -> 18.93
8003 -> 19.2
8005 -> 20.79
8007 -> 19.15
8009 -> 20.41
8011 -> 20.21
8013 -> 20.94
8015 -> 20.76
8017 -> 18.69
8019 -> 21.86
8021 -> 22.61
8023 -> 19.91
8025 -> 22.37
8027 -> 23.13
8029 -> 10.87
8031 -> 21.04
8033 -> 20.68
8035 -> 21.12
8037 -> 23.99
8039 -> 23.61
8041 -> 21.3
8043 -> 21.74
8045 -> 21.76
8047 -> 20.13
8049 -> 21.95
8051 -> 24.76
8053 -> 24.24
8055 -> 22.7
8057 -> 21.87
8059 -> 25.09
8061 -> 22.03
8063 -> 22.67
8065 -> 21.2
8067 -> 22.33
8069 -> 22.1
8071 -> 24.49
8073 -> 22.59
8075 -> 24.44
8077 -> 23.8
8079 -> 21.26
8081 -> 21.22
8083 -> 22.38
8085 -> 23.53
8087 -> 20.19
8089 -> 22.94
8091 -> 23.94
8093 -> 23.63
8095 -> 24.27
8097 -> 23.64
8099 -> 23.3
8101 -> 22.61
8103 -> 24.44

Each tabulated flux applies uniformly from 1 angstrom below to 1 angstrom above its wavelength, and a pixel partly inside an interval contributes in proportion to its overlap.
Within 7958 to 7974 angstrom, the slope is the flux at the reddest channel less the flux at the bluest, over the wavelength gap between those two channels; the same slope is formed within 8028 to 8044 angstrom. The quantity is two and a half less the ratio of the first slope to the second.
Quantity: 2.3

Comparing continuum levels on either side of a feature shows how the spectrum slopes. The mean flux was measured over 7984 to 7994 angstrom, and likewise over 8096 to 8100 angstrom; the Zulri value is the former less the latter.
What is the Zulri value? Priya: -4.2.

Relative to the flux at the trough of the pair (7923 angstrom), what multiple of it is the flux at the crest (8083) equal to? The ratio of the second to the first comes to 0.80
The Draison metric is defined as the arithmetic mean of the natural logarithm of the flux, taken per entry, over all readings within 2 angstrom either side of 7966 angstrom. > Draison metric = 3.23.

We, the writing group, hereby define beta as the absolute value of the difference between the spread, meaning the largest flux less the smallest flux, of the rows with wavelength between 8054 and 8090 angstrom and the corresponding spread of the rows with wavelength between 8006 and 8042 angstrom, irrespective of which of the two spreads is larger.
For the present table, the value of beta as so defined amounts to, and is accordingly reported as 8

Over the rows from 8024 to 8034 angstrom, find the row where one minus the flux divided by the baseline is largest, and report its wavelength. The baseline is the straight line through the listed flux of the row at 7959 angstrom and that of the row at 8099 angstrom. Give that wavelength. 8029 angstrom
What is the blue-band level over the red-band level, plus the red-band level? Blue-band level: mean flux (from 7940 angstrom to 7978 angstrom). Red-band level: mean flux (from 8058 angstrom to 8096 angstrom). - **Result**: 23.9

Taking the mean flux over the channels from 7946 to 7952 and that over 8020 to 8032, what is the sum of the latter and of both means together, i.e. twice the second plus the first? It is 62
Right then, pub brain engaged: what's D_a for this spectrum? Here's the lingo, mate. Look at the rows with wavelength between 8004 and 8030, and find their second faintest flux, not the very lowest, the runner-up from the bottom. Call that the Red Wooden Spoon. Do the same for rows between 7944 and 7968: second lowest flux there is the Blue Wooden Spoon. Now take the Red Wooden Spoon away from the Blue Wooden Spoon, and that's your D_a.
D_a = 2.6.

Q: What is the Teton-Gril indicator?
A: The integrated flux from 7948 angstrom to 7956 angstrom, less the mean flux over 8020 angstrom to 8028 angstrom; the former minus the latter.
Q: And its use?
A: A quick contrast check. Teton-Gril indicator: 151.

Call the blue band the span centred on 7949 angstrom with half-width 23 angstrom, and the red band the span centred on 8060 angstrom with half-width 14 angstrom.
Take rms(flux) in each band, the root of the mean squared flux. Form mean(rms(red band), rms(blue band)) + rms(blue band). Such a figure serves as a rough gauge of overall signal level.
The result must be 45.5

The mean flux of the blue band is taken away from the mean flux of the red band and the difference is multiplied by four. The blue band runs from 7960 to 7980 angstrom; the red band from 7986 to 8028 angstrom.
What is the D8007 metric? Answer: -16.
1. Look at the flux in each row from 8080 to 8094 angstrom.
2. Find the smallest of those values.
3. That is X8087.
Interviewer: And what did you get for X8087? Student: 20.19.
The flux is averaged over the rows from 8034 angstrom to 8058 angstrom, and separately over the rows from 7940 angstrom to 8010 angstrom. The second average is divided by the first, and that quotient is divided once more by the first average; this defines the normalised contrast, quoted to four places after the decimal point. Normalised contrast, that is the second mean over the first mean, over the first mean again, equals 0.0424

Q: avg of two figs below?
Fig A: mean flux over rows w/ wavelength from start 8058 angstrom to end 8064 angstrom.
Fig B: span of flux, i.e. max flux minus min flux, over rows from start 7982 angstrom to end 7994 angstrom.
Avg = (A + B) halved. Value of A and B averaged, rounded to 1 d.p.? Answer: 15.7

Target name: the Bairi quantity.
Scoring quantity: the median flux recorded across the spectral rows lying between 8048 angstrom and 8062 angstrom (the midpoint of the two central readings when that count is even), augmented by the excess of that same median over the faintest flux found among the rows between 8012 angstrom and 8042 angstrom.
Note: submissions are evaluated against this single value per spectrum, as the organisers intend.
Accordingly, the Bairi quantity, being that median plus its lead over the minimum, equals 35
